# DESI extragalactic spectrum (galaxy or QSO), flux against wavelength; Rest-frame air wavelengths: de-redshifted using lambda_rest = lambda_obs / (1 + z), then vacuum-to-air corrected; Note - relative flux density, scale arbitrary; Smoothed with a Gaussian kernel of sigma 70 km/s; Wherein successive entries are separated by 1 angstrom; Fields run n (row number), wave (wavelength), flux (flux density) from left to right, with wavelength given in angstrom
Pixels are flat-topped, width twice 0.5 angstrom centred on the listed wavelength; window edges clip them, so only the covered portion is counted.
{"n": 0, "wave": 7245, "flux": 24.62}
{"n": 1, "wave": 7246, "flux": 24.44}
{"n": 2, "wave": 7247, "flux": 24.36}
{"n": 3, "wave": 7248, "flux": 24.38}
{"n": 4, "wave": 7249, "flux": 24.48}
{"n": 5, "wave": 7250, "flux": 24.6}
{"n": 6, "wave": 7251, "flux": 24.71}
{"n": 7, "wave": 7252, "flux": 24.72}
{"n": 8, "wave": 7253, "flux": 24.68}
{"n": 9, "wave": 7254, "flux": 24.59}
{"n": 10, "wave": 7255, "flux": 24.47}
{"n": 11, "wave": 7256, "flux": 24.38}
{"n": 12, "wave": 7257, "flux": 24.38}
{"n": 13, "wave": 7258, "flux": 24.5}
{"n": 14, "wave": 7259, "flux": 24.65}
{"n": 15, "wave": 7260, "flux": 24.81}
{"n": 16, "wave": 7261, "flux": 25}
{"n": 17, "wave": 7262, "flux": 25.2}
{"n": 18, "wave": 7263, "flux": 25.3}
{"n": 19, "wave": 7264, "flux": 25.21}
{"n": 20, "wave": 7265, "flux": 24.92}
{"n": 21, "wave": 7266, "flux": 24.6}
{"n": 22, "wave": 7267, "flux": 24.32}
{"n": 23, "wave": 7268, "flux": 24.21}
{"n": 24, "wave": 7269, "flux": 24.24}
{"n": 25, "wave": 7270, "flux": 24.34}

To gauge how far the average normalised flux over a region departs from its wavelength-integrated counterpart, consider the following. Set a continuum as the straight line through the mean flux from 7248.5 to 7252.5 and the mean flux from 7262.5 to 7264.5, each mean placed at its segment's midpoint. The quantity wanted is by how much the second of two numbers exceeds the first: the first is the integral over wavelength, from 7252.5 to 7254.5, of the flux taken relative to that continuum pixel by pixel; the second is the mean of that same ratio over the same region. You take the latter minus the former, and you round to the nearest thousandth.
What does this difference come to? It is -0.994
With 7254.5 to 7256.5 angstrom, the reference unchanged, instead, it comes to -0.982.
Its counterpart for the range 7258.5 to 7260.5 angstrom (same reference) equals -0.987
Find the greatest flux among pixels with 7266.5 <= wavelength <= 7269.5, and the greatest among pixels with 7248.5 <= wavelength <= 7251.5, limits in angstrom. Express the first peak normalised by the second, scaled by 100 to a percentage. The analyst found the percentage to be 98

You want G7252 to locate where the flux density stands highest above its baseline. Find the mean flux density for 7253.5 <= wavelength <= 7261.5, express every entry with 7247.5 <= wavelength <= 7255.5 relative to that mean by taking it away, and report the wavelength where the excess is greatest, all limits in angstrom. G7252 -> 7252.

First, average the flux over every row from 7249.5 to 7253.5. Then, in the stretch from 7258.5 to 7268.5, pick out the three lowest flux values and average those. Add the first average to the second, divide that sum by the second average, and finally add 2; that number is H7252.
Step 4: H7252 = 4.01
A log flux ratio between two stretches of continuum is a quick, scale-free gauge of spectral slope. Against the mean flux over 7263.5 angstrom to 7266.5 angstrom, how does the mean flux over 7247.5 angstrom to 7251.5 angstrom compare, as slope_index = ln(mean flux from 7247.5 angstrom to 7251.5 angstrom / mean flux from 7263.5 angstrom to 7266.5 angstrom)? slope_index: -0.015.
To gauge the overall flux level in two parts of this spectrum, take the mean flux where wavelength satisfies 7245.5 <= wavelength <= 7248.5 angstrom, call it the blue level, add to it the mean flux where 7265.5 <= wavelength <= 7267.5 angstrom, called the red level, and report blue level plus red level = 48.9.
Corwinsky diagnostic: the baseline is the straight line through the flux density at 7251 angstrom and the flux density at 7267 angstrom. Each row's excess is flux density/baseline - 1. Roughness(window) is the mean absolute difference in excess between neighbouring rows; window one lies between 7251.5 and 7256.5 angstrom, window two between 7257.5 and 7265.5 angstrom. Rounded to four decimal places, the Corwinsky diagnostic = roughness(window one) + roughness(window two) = 0.0098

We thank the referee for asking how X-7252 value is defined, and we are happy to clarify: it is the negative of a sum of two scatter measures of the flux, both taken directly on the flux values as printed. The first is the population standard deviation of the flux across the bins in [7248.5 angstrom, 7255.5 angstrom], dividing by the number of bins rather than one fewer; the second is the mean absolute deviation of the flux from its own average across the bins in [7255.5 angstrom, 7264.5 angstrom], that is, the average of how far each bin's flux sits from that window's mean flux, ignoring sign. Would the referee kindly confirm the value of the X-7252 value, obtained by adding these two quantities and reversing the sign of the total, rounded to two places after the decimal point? -0.41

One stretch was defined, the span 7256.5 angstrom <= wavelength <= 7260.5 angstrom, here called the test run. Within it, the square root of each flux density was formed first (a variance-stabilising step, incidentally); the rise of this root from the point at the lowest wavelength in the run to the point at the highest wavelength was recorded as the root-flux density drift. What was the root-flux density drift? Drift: 0.043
